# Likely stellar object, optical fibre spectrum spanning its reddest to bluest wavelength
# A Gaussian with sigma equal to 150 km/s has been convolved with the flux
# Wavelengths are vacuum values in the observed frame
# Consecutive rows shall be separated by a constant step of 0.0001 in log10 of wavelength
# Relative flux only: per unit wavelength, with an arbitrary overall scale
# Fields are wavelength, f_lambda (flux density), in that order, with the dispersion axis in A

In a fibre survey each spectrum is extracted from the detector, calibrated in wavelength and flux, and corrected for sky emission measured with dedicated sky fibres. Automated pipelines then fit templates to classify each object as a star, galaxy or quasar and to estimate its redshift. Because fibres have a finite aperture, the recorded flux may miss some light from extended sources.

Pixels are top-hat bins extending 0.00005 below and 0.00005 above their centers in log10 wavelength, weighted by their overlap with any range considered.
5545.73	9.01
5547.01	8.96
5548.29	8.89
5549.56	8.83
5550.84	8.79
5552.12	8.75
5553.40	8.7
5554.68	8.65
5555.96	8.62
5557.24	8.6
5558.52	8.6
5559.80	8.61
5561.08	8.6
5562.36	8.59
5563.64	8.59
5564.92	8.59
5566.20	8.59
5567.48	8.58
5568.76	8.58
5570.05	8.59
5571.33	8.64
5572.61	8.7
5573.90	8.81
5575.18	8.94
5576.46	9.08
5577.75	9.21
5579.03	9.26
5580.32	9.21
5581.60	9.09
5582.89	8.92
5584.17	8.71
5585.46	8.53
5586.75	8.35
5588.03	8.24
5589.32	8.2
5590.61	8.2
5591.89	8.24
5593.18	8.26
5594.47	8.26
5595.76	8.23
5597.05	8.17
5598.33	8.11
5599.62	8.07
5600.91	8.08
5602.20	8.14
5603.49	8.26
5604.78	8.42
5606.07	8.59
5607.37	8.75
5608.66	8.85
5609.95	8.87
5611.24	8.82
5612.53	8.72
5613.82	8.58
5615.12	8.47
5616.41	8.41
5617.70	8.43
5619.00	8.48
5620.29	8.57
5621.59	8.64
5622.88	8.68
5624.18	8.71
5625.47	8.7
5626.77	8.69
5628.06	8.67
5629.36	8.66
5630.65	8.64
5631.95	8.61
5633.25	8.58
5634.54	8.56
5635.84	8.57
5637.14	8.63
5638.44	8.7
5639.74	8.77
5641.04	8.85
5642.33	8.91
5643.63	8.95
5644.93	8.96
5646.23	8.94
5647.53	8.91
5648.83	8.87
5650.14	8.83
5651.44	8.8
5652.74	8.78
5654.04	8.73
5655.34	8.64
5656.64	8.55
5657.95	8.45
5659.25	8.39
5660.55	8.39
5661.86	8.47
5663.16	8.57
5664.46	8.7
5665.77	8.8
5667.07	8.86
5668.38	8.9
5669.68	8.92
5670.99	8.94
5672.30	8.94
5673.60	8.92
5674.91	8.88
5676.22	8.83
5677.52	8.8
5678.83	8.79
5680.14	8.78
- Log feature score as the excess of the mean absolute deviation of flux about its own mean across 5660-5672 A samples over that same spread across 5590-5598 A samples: 0.15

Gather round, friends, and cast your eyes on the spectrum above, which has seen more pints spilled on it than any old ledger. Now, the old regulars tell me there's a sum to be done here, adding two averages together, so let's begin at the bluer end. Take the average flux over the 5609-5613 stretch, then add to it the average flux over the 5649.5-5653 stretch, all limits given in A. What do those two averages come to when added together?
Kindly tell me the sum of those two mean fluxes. 17.6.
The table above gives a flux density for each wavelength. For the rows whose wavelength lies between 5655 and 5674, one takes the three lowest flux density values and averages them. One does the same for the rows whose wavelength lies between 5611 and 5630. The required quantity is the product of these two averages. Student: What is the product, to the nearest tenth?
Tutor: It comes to 71.0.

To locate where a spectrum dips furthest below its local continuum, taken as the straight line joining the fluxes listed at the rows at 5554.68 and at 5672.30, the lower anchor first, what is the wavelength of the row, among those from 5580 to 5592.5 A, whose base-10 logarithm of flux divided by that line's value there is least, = 5590.61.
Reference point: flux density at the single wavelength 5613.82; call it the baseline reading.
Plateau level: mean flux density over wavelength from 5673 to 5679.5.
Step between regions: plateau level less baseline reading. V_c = 0.26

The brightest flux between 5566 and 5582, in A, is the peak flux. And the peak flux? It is 9.26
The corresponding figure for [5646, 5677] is 8.94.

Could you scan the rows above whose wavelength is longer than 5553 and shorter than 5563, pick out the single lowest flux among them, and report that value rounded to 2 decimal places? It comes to 8.59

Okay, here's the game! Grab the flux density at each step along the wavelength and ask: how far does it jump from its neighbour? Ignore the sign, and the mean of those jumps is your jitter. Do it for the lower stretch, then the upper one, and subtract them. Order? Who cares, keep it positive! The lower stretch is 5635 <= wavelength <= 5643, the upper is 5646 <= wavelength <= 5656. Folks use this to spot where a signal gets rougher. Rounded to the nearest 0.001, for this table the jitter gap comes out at 0.025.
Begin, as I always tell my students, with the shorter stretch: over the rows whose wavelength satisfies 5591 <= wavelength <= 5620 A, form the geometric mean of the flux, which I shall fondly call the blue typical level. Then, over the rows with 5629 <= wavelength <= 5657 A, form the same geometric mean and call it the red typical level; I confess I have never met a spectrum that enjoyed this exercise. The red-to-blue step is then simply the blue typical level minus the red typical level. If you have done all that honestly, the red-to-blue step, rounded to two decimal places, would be -0.33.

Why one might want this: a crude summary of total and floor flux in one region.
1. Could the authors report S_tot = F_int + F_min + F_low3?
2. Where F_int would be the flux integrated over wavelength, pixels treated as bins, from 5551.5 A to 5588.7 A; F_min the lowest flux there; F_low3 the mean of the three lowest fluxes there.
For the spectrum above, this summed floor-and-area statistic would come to 341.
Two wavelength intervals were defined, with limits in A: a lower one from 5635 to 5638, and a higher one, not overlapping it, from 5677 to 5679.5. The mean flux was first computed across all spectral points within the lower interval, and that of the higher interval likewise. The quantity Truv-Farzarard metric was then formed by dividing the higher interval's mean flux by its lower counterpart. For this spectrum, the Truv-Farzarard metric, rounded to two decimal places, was 1.02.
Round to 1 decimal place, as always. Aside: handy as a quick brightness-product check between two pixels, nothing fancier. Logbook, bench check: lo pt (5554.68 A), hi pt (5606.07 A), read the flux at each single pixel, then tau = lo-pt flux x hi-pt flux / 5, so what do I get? 14.9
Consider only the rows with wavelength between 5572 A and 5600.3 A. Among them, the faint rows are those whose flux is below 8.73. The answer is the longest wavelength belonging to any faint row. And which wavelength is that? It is 5599.62 A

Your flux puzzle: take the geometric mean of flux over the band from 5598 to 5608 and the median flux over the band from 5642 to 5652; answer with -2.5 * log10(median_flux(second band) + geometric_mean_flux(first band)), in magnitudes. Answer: -3.09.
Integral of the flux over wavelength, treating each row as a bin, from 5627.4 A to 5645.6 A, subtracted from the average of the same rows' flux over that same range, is -150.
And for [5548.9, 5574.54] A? -213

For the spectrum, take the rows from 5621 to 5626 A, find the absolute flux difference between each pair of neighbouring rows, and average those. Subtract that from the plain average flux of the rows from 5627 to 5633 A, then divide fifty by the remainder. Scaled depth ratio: 5.80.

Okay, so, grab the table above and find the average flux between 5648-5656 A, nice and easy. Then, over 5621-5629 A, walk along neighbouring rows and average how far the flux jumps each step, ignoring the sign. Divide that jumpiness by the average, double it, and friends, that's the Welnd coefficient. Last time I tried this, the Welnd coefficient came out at 0.005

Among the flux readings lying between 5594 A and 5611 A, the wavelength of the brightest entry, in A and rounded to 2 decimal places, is 5609.95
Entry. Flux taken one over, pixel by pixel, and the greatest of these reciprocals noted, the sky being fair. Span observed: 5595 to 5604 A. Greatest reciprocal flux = 0.124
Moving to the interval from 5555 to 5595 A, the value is 0.122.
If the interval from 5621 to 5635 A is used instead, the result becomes 0.117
